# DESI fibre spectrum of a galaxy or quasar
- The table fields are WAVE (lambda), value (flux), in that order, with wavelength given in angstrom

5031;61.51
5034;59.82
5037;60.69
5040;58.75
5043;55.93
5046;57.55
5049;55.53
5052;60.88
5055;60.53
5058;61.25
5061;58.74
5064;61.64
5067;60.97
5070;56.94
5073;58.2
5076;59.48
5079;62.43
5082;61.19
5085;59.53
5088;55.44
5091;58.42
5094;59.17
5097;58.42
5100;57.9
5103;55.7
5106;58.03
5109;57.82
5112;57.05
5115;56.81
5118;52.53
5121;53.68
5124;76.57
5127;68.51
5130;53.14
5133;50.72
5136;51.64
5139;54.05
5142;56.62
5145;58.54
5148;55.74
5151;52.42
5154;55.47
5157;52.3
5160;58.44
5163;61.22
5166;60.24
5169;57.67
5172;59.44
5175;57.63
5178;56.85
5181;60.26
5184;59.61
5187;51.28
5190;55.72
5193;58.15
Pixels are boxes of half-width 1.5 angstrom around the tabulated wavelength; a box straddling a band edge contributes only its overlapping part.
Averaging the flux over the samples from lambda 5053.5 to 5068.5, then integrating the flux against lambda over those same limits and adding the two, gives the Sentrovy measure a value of 970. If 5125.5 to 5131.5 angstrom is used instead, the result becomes 426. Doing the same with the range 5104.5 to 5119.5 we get 903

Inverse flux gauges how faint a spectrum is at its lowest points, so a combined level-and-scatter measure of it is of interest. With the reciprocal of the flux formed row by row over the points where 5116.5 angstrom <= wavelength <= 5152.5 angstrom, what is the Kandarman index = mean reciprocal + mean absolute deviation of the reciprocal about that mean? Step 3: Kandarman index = 0.0193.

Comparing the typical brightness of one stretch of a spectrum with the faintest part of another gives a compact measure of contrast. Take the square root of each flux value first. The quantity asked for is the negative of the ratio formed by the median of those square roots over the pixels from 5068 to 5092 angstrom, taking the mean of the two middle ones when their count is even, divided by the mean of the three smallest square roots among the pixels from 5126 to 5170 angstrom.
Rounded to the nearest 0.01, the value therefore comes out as -1.07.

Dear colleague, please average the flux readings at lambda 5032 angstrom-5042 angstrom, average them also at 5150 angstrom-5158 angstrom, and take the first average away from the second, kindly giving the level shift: -6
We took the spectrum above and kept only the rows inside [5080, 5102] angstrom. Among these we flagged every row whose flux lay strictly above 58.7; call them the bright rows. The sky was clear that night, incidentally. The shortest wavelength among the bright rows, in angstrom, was 5082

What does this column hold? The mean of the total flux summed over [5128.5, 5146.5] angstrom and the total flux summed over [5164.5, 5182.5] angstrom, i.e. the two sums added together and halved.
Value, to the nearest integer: 338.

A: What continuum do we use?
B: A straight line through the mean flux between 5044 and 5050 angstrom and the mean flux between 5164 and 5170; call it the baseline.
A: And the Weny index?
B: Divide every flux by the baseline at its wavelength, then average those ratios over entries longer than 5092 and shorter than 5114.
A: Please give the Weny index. 1.00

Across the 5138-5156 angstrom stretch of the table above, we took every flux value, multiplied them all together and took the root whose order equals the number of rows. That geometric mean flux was 55.4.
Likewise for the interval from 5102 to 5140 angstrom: 57.0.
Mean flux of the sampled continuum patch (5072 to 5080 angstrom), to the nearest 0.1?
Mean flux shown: 60.0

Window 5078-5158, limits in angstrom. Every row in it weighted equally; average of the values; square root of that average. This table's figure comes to 7.58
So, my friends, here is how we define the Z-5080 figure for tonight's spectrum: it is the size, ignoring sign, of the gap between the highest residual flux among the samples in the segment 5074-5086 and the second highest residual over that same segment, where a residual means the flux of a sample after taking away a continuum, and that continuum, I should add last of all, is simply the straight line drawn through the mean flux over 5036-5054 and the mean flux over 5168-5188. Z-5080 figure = 1.2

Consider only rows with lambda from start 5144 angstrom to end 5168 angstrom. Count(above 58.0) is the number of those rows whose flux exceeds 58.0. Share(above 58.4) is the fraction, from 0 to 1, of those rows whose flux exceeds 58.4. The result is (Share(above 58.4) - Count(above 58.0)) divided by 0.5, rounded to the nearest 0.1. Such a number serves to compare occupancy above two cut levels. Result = -7.0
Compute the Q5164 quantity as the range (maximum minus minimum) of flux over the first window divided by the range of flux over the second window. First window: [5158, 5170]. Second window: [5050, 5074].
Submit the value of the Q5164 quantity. 0.76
